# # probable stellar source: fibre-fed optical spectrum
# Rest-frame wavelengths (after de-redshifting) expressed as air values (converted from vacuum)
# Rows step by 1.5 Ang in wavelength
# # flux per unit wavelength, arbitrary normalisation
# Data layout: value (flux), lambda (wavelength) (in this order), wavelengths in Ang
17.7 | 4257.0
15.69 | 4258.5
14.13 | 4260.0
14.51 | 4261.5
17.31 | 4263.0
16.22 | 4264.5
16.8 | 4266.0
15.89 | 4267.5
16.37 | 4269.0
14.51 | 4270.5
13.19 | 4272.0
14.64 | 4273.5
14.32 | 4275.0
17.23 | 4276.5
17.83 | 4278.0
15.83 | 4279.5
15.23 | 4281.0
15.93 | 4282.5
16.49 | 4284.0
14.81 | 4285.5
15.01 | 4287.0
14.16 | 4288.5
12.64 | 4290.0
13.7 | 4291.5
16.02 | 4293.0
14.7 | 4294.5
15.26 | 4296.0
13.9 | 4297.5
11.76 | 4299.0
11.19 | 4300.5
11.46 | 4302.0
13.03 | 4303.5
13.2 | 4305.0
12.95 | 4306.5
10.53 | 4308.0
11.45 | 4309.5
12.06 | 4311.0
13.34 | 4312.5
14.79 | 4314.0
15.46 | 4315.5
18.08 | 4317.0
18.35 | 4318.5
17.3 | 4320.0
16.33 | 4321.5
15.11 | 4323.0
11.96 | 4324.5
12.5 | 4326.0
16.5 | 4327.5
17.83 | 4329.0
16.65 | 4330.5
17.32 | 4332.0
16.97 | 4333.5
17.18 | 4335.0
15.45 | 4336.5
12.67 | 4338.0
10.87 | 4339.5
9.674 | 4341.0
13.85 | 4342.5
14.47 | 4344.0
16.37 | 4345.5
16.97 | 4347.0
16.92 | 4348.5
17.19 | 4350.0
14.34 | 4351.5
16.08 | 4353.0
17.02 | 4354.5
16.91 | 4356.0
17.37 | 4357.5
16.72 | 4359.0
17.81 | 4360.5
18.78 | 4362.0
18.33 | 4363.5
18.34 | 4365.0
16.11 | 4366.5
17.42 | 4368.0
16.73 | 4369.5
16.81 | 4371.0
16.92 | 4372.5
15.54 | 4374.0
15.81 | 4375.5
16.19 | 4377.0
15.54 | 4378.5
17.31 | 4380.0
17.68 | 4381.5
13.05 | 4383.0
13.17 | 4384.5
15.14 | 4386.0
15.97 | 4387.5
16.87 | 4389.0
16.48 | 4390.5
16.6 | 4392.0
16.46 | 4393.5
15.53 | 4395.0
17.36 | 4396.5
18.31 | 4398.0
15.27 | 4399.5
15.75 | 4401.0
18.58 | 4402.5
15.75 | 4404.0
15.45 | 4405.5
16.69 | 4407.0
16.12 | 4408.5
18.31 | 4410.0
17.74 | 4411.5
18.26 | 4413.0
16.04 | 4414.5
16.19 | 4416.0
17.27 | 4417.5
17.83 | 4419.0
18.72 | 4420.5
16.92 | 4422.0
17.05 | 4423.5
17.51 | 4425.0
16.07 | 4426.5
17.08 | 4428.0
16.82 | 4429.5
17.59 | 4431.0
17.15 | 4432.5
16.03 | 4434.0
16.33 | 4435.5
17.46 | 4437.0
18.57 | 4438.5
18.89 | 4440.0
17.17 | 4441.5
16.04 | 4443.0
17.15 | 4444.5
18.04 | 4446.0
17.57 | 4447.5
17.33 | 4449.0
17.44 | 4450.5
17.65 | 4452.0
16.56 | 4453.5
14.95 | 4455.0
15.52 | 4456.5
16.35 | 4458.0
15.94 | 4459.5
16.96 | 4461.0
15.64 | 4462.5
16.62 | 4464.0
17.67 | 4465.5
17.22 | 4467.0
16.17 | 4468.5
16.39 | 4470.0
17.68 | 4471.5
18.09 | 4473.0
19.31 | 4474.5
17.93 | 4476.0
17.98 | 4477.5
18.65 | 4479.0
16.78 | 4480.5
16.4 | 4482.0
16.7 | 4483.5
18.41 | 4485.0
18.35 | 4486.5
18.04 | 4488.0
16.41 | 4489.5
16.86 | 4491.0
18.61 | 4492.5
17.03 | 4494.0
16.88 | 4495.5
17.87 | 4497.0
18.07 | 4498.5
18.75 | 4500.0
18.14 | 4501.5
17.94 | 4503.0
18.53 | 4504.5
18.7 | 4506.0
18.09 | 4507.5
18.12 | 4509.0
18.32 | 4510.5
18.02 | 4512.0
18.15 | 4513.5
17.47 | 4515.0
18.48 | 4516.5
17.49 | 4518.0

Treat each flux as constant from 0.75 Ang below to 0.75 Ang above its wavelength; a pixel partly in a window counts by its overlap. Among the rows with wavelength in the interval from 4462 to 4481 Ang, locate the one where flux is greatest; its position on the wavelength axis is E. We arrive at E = 4474.5 Ang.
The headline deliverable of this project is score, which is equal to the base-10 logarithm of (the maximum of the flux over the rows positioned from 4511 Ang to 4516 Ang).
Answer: 1.26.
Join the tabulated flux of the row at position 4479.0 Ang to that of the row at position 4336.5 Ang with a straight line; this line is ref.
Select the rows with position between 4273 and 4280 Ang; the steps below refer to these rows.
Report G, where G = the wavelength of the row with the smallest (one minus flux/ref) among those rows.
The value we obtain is 4278.0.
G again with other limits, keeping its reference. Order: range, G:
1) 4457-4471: 4465.5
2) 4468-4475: 4474.5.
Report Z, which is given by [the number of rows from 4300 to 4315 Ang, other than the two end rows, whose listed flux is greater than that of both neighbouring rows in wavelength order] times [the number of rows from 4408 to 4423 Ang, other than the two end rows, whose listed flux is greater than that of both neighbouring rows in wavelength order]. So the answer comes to 3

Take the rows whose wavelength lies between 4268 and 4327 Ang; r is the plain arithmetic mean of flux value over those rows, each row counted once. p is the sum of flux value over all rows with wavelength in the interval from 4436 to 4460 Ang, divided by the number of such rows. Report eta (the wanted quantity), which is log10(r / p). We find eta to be -0.072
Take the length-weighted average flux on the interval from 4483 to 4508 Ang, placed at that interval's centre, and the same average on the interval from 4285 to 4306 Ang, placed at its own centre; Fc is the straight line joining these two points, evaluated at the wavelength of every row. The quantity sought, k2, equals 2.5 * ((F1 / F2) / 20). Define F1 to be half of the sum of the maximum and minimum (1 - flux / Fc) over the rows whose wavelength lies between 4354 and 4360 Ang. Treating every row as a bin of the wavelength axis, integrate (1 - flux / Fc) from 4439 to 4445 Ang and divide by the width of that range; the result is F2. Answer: 0.45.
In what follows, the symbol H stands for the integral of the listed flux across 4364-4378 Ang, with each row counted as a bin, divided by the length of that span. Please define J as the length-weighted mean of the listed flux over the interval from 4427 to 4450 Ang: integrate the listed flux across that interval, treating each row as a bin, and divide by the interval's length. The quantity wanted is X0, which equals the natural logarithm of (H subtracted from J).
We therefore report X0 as -0.5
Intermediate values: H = 16.7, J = 17.3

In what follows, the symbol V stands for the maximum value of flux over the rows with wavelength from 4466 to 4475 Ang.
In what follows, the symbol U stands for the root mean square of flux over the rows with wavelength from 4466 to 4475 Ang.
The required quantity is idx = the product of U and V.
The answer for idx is 338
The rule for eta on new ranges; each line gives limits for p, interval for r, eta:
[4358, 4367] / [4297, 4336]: -0.086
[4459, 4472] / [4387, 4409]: -0.006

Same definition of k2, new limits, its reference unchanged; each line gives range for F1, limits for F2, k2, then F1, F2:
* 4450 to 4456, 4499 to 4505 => -0.27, 0.04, -0.02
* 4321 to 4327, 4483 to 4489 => -0.03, 0.00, -0.01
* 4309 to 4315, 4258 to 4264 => -0.04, 0.06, -0.20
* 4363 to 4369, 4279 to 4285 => 0.09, -0.14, -0.19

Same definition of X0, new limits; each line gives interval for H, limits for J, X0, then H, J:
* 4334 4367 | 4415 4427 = 0.3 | 15.9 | 17.2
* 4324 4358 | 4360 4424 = 0.3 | 15.4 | 16.7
